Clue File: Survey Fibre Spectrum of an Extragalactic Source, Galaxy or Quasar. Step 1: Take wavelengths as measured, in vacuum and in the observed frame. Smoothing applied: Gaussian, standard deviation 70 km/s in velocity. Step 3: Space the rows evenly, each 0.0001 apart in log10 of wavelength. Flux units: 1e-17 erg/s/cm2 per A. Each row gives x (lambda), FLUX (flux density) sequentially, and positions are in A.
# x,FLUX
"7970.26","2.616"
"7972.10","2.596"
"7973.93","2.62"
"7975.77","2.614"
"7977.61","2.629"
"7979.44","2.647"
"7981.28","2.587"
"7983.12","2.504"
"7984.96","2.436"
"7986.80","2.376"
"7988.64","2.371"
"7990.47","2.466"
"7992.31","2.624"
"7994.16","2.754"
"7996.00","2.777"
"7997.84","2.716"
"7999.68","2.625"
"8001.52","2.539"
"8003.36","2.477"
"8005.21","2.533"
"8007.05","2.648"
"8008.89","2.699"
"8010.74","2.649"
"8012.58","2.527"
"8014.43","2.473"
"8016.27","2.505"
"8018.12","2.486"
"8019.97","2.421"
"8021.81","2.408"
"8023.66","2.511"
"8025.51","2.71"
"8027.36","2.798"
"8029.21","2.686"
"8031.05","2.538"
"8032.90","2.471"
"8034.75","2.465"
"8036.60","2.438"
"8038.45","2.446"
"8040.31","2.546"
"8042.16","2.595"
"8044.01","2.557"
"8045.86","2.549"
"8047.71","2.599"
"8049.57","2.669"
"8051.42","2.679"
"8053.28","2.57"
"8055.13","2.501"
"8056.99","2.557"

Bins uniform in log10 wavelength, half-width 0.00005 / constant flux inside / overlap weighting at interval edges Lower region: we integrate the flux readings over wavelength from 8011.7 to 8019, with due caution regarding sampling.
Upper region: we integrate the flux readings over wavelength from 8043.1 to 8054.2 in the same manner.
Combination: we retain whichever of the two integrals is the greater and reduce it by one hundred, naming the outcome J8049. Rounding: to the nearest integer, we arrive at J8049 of -71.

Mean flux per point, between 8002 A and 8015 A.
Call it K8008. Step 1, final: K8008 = 2.57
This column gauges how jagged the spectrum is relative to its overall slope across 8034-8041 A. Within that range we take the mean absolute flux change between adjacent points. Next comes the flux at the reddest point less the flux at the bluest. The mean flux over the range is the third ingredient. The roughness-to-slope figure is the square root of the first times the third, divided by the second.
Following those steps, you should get 4.1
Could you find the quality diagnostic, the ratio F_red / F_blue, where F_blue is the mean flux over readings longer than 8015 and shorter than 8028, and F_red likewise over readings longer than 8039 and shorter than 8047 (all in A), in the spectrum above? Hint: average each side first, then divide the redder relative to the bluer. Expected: 1.01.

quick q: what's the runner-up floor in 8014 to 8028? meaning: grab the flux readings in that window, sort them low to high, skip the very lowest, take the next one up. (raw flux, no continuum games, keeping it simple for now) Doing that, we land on 2.421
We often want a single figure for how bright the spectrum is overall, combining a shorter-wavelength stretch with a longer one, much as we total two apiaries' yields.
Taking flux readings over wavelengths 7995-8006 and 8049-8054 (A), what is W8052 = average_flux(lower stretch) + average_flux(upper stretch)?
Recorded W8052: 5.25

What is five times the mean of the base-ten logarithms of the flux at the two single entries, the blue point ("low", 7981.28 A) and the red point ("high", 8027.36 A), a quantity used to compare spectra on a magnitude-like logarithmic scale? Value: 2.15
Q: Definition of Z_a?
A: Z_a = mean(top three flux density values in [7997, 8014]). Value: 2.69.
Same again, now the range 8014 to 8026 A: 2.58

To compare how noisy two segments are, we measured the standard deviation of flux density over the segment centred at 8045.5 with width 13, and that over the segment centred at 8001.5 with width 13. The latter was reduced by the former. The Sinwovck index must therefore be 0.05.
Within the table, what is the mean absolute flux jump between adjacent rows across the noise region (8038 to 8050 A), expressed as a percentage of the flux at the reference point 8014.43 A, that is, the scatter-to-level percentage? 2.1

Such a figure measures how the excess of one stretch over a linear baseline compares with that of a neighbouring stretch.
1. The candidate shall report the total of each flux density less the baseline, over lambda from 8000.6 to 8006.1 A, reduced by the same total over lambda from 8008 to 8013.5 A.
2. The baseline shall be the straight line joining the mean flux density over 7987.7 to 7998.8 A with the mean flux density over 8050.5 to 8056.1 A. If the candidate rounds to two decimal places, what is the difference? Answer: -0.34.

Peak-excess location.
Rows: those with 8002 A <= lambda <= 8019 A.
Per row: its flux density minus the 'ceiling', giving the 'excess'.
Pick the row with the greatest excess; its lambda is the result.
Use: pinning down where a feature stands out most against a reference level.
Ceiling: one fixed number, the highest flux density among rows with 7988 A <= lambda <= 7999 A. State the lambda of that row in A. 8008.89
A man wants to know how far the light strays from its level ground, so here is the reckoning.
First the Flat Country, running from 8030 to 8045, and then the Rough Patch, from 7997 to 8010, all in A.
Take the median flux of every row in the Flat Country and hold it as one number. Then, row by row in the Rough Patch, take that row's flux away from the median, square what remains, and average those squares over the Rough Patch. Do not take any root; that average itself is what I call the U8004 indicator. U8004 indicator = 0.017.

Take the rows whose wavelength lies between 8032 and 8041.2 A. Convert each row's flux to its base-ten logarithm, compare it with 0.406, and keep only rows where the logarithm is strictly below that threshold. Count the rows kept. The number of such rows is 5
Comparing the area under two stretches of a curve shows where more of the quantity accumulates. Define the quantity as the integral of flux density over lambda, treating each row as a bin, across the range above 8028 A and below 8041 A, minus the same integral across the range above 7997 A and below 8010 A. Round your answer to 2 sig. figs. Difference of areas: -1.1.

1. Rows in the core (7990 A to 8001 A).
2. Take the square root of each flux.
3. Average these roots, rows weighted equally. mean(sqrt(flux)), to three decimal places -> 1.631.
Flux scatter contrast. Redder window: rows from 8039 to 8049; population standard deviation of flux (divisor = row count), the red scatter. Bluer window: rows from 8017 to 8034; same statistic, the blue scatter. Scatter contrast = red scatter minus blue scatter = -0.108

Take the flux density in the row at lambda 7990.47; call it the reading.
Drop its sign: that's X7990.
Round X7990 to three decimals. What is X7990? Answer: 2.466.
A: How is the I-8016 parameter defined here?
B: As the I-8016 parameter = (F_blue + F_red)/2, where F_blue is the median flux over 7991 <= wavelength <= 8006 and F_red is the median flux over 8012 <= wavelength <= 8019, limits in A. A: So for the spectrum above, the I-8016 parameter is 2.56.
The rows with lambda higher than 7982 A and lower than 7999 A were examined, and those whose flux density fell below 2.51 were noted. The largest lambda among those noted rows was 7990.47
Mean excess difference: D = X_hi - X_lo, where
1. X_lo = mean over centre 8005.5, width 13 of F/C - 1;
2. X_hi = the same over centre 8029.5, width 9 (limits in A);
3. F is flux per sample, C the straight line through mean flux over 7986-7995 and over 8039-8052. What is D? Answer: 0.00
